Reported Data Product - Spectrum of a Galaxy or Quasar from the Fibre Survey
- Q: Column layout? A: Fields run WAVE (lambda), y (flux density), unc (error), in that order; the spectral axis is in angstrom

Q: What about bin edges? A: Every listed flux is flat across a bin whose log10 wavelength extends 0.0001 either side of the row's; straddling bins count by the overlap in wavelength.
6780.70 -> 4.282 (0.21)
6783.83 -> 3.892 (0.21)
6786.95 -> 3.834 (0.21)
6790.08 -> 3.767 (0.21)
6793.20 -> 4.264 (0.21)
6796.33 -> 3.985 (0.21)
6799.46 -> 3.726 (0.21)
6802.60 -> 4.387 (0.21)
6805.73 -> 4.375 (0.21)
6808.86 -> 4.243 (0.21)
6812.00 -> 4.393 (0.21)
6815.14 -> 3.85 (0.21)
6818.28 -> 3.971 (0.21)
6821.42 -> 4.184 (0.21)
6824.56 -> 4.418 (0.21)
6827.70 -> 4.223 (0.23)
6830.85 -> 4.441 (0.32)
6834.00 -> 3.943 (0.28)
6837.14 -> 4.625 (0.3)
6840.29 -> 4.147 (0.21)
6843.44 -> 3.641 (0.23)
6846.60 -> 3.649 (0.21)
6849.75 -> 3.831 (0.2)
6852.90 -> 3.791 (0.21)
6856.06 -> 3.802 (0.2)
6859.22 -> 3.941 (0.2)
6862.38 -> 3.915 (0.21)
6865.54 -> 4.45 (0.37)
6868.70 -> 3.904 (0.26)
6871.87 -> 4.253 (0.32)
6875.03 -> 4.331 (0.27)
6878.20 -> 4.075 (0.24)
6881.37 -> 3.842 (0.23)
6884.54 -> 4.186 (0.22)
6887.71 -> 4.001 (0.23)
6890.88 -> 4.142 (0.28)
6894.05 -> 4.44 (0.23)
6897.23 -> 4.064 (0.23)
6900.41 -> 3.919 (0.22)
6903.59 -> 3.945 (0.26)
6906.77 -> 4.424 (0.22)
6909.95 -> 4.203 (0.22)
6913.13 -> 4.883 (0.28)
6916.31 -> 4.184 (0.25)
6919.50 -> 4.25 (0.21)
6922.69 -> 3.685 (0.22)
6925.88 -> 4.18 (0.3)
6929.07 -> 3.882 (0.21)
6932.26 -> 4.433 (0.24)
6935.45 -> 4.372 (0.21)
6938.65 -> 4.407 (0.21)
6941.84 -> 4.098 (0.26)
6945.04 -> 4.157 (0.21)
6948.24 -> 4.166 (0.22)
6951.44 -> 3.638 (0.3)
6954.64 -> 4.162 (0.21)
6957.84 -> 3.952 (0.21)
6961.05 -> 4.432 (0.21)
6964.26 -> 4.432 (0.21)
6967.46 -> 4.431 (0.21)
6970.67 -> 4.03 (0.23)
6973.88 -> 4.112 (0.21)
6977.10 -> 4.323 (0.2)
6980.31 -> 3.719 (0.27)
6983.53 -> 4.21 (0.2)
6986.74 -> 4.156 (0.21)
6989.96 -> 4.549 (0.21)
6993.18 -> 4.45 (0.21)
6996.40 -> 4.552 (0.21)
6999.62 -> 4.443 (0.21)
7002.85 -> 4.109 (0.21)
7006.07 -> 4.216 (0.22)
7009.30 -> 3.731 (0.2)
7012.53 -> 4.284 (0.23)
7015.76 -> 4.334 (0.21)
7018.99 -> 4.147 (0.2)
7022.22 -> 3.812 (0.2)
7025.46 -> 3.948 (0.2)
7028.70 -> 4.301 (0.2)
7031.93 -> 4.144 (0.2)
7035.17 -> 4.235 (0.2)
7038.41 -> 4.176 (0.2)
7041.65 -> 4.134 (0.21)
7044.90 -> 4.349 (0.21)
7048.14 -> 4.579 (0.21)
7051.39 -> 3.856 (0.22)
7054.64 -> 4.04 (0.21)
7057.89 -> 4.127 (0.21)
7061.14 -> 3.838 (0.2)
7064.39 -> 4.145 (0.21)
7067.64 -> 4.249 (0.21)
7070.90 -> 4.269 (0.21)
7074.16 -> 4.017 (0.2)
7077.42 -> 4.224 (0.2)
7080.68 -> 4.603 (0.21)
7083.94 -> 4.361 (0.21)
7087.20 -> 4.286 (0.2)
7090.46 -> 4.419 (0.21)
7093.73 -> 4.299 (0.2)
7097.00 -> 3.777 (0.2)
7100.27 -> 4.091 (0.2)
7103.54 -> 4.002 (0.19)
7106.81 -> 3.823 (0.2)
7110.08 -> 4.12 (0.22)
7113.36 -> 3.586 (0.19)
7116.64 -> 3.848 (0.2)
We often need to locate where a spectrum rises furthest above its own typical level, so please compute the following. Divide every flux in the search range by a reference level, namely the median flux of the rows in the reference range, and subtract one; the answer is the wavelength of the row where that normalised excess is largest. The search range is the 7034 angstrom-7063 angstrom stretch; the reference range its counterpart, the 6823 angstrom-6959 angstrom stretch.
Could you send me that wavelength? 7048.14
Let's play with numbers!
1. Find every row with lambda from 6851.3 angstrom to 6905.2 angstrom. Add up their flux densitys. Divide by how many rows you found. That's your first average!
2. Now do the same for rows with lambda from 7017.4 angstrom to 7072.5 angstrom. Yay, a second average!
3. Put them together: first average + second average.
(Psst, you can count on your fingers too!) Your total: 8.20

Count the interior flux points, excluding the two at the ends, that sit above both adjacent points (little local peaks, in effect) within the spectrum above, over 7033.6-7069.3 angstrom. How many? 2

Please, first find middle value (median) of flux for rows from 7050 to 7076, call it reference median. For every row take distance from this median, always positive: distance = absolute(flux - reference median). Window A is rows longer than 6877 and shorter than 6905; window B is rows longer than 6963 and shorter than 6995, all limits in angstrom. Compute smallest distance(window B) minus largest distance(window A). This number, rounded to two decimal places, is -0.33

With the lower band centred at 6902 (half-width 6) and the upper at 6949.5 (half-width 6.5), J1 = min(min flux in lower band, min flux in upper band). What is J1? 3.64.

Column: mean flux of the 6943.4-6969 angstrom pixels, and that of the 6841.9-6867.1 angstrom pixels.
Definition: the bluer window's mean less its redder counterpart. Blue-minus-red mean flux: -0.294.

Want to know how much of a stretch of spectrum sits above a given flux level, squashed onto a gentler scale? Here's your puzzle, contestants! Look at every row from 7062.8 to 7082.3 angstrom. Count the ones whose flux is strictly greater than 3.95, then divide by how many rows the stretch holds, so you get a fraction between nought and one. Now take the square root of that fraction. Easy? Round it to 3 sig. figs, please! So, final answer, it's 1.00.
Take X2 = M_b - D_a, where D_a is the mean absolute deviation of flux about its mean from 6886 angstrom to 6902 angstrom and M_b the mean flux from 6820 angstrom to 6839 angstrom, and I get 4.16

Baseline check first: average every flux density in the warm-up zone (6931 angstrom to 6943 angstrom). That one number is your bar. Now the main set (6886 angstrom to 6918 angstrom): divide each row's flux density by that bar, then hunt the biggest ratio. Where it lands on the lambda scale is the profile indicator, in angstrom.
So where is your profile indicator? 6913.13 angstrom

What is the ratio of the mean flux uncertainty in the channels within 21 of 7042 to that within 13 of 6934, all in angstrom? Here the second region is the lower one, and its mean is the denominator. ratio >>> 0.88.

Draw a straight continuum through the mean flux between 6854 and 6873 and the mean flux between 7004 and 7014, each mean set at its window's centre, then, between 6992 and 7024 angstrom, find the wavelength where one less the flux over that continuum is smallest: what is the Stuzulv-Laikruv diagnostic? 6996.40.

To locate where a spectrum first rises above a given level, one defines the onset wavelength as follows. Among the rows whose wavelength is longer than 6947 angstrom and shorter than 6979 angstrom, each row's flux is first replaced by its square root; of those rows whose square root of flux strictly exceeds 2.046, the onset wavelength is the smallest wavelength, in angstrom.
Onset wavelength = 6961.05 angstrom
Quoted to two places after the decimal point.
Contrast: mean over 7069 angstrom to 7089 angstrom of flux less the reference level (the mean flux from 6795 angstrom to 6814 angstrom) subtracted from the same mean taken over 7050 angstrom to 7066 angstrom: -0.29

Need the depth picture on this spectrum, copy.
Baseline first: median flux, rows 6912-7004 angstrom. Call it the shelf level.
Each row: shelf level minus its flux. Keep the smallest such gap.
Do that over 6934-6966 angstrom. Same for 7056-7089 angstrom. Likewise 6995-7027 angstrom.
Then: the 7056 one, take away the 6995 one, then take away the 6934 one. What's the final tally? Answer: 0.20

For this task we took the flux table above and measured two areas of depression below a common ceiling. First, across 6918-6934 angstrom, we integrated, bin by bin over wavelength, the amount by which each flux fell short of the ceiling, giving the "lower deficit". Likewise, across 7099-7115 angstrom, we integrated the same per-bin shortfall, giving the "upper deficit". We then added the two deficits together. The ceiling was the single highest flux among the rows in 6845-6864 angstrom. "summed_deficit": -2.0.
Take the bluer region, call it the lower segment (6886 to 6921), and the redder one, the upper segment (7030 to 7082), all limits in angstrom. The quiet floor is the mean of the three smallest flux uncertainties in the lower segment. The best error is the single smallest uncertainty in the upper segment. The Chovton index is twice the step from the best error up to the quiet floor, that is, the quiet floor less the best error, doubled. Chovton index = 0.03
